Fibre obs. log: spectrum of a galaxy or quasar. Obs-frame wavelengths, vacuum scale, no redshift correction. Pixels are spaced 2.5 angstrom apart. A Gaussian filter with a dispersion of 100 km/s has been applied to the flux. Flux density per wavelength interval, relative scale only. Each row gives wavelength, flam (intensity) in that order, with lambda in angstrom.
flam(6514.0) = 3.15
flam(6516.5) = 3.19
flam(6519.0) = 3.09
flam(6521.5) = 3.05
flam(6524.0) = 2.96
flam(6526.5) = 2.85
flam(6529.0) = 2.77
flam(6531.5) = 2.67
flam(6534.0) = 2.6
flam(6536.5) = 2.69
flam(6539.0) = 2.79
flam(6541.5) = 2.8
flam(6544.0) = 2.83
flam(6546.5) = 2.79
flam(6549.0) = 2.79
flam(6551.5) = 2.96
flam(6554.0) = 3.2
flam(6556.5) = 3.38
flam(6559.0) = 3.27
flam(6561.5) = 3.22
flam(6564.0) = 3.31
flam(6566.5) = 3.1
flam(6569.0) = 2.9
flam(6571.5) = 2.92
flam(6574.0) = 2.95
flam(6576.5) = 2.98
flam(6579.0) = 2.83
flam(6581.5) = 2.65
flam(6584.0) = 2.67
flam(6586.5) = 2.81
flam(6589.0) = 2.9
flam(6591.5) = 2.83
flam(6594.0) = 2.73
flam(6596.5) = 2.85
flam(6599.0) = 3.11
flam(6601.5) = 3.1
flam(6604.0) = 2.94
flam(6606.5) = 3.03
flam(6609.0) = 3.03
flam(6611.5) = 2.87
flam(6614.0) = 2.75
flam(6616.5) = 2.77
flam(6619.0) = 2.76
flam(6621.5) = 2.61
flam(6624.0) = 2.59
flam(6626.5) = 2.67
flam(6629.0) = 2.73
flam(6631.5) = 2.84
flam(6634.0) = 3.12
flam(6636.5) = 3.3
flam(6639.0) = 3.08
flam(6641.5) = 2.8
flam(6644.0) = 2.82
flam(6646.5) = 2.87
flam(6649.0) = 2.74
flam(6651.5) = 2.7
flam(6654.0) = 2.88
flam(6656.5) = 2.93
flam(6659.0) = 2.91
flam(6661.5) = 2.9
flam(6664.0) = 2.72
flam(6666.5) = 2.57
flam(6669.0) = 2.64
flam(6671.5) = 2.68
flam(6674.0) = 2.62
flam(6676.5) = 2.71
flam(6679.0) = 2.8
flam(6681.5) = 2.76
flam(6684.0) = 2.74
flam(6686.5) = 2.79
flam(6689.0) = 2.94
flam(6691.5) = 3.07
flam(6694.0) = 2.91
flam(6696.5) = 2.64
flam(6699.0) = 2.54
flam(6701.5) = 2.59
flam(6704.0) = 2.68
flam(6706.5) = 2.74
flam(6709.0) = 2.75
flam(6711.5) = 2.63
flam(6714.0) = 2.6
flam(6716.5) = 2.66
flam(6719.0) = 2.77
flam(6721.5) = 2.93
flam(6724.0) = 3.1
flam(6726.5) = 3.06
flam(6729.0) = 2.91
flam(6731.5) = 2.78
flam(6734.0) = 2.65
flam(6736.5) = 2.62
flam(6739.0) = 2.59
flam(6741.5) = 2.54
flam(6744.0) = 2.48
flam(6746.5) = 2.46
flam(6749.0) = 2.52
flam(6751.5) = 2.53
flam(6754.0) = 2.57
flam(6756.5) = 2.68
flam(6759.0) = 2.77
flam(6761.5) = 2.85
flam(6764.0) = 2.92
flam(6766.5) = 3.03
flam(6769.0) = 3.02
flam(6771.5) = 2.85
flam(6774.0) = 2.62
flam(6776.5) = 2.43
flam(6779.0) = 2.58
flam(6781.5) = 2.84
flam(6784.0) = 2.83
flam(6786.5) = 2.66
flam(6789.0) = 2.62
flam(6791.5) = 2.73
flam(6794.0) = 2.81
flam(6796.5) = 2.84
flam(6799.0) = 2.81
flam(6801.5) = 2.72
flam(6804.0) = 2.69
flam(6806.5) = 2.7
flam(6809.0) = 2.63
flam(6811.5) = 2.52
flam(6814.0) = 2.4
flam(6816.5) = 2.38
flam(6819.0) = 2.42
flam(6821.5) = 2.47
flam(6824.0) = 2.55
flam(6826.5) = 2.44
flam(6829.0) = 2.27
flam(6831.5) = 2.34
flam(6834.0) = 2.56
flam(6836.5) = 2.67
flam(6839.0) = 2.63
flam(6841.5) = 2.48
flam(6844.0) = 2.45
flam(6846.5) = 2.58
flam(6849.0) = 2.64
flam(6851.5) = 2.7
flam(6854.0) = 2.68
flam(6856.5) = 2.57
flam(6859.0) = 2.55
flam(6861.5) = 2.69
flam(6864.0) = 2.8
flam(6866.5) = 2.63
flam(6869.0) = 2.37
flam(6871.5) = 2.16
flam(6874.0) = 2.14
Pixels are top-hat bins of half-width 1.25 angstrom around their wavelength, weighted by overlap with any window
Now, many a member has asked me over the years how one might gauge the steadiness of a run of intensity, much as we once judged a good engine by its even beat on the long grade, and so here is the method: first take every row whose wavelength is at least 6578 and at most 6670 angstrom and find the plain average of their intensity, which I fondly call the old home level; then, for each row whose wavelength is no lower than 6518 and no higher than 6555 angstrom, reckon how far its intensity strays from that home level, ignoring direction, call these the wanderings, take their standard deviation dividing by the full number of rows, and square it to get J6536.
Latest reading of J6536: 0.010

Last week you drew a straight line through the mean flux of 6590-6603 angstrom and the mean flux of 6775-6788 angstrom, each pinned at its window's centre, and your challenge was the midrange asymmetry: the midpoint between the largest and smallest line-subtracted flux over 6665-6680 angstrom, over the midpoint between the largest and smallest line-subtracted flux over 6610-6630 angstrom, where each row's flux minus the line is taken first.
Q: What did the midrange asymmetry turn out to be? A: 1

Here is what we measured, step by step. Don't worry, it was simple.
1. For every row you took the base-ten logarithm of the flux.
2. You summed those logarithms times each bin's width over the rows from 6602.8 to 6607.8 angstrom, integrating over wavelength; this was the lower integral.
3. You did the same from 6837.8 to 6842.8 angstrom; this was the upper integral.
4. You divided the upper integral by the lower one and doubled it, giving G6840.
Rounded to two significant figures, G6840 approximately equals 1.7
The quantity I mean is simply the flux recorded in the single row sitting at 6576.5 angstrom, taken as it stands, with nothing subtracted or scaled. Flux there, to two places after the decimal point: 2.98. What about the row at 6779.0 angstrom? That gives 2.58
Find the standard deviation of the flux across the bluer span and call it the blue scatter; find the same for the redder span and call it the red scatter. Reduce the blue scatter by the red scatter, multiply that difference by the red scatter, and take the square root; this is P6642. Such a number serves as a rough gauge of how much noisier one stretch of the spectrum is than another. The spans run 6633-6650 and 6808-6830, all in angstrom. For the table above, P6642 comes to 0.10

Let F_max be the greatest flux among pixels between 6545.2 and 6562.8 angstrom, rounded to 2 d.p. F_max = 3.38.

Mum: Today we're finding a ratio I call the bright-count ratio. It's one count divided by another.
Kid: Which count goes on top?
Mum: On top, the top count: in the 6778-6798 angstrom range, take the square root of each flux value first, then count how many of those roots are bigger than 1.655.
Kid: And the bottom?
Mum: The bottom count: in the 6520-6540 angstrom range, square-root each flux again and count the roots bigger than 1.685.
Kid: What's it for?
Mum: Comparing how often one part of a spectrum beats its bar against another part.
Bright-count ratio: 1.3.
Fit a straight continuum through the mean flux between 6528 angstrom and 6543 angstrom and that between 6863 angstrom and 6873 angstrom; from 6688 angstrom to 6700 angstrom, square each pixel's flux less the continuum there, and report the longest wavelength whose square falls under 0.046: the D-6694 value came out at 6699.0 angstrom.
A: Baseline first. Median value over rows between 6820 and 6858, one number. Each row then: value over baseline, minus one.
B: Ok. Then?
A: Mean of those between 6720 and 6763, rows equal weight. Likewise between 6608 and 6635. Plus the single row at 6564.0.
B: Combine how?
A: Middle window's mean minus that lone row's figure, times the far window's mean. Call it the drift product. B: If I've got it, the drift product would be -0.012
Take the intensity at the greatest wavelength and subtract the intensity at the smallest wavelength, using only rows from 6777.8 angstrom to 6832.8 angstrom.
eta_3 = -0.24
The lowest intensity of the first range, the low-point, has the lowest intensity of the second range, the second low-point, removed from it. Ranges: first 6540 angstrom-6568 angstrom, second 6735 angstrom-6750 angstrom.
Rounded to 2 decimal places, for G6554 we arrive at 0.33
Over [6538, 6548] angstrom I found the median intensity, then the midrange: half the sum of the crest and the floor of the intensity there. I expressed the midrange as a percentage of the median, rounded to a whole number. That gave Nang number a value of 101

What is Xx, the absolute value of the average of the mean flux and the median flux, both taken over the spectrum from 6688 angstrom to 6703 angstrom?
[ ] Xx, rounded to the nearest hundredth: 2.78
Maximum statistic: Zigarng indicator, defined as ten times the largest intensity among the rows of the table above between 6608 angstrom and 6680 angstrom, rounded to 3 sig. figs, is 33.0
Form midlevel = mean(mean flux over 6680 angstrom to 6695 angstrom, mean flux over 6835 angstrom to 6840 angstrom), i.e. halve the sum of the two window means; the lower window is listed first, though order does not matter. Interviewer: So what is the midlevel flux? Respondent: 2.76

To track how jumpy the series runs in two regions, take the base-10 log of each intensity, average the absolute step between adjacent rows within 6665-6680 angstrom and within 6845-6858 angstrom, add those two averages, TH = 0.022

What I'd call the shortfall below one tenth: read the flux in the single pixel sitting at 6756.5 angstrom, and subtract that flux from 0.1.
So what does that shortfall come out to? -2.58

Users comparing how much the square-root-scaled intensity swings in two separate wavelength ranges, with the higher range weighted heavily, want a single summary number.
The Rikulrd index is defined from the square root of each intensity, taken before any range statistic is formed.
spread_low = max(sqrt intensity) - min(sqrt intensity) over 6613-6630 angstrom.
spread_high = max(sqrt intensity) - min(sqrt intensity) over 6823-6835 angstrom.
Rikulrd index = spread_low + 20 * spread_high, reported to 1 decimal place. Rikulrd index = 1.9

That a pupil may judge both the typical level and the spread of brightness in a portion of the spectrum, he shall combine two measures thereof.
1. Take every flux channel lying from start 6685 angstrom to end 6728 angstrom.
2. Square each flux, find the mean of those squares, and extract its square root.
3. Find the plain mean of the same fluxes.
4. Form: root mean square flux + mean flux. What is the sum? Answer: 5.58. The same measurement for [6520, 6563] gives 5.85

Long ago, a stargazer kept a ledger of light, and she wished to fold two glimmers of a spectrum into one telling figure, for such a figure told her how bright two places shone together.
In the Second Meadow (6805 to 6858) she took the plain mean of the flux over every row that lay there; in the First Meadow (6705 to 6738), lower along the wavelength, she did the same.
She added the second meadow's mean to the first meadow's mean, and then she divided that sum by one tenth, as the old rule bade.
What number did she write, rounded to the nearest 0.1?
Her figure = 53.1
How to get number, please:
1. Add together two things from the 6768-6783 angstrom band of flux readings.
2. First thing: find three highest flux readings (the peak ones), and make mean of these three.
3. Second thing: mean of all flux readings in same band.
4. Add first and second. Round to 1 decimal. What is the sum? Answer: 5.6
